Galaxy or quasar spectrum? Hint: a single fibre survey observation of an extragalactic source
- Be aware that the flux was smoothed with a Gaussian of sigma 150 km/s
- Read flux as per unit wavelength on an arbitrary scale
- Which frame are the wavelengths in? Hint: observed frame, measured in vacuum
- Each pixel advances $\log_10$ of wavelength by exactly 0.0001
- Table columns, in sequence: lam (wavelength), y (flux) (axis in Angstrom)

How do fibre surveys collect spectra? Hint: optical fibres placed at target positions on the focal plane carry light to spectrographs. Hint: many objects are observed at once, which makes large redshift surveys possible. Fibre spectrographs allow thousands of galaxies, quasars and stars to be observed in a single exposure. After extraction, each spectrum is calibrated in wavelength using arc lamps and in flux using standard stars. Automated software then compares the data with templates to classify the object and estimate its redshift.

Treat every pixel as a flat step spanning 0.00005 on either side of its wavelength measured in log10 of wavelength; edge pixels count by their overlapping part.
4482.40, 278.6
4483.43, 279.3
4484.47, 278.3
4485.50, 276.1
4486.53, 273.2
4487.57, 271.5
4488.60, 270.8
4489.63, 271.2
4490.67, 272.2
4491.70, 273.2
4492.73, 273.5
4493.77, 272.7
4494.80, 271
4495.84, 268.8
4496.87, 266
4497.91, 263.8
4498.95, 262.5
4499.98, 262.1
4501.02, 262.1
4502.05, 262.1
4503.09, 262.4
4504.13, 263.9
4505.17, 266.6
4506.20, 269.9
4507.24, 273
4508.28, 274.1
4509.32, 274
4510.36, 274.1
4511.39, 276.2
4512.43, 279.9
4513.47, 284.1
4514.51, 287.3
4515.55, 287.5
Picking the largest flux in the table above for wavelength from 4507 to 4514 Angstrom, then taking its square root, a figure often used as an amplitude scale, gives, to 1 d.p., 16.9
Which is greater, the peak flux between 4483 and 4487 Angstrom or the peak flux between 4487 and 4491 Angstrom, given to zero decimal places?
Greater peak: 279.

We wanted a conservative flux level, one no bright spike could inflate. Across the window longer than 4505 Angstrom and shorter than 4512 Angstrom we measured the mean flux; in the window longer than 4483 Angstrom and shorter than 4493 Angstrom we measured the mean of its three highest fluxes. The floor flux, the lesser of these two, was 273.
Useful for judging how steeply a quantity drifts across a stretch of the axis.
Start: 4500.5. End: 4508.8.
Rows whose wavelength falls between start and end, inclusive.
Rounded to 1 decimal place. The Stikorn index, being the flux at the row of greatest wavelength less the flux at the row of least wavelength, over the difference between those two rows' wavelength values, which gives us 1.7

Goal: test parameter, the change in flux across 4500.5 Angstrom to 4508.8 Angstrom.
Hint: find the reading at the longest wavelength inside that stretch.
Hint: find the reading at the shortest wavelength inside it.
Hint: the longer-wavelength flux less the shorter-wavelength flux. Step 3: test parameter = 12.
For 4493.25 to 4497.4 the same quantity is -7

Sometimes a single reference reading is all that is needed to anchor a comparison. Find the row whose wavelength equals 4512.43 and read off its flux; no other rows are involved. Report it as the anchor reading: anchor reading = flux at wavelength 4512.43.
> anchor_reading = 279.9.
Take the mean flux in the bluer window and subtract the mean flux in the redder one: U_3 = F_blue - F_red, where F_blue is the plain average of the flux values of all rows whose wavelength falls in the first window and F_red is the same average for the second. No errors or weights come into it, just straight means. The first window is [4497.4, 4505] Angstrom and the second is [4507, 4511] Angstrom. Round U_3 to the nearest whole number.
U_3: -11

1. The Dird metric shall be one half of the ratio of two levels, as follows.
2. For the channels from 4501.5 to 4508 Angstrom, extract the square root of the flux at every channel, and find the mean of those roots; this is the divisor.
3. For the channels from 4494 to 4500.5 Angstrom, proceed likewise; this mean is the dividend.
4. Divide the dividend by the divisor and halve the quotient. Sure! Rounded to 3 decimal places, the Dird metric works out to 0.499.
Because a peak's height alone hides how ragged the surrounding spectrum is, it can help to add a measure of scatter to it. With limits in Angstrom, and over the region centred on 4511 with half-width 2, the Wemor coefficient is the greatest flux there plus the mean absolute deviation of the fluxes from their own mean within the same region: 282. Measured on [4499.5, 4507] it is 272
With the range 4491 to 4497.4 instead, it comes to 276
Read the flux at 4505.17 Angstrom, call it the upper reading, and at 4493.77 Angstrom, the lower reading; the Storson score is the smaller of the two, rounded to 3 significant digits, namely 267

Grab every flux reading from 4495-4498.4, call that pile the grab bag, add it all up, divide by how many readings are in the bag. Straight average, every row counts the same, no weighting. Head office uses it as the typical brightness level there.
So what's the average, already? 266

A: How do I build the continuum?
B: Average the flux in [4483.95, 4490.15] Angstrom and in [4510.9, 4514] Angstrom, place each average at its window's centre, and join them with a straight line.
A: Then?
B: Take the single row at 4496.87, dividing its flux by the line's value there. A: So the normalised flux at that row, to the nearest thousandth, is 0.964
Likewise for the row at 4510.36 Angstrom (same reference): 0.981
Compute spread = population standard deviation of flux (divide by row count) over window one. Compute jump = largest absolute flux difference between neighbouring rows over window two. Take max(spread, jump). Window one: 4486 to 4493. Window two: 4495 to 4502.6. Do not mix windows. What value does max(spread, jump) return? 2.8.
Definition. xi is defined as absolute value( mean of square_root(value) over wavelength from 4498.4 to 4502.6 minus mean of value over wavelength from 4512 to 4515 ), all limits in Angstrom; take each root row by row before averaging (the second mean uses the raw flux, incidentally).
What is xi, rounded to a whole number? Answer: 268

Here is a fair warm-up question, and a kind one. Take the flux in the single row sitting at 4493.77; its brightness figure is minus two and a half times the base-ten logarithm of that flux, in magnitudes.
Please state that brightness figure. -6.09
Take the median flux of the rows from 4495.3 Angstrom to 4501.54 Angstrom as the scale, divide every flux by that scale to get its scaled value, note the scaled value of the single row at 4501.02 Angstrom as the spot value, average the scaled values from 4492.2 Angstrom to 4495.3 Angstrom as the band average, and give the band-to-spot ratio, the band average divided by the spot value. 1.04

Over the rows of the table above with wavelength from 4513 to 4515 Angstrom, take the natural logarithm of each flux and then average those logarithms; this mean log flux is 5.65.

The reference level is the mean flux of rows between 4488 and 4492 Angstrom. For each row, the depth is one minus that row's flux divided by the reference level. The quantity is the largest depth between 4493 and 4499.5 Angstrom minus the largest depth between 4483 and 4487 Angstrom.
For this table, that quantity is 0.039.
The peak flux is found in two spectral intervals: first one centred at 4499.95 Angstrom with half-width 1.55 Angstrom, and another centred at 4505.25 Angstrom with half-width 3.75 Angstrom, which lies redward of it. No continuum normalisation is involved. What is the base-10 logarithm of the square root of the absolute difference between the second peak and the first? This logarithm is 0.53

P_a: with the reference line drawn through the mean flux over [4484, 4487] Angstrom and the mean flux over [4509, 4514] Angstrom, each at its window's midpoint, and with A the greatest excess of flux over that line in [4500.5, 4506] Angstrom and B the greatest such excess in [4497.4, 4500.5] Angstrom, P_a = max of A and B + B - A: -13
